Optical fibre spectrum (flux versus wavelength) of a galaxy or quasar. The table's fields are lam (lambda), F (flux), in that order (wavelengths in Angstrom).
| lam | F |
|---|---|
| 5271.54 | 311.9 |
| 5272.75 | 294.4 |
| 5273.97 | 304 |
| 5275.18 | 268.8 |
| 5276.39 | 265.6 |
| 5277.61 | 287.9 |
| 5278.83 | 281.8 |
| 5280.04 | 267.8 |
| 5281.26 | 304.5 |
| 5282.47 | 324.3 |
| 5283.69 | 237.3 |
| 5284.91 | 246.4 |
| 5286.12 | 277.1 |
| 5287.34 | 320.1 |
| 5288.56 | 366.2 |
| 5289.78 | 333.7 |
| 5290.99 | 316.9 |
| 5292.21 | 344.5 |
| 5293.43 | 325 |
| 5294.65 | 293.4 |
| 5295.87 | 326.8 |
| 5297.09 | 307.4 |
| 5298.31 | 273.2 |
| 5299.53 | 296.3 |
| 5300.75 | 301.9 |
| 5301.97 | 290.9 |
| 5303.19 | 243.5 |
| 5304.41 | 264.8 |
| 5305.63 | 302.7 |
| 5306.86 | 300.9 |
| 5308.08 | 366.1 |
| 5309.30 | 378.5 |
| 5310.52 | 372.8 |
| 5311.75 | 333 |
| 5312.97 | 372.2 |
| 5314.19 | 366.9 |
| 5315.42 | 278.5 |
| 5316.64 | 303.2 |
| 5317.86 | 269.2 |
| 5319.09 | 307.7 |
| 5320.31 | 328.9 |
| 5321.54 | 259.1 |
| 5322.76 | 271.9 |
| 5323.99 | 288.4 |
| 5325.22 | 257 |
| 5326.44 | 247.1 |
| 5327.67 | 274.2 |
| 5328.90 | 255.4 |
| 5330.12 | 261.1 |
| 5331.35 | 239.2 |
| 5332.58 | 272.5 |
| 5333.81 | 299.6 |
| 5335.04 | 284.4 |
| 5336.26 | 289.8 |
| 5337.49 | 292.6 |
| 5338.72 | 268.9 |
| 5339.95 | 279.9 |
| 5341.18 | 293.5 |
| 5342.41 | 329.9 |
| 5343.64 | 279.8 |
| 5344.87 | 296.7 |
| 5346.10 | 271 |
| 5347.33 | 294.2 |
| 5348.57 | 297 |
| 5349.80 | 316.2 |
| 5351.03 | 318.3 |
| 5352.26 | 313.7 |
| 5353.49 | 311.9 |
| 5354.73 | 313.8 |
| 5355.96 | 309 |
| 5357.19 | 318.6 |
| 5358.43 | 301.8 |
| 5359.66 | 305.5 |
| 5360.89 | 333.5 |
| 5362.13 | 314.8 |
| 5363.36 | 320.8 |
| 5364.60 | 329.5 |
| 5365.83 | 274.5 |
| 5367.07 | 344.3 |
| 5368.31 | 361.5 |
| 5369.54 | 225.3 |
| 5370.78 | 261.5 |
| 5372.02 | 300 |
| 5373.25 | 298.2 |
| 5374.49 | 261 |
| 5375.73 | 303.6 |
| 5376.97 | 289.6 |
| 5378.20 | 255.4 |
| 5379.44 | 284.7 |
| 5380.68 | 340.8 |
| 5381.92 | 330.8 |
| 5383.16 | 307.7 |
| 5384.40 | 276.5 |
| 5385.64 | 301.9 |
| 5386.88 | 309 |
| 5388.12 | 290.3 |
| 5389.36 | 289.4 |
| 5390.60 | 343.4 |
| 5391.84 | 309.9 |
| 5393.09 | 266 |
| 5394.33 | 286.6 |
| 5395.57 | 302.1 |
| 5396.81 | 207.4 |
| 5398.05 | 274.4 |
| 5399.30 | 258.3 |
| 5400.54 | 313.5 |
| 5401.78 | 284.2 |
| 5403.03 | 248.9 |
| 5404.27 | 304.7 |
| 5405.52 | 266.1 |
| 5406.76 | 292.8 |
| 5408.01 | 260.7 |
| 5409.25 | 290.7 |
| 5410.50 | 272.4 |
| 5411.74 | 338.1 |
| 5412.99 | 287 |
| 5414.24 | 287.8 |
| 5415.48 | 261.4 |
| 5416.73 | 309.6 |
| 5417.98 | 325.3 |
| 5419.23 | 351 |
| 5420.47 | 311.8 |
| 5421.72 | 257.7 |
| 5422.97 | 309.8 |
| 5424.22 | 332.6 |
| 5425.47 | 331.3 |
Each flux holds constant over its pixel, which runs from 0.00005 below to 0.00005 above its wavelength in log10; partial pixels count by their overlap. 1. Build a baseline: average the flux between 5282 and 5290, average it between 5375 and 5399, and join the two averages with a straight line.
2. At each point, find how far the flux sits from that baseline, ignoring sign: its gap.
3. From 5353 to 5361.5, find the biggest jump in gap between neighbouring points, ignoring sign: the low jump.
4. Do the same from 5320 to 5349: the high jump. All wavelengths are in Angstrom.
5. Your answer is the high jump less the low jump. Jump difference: 5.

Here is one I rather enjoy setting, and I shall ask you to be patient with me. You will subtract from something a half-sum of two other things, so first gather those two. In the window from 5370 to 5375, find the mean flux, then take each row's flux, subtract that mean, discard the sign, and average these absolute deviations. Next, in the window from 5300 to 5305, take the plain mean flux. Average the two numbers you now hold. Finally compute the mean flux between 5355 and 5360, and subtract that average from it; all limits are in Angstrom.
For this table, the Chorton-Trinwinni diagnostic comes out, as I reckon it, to 162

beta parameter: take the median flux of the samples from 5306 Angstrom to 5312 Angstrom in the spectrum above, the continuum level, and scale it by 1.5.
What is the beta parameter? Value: 549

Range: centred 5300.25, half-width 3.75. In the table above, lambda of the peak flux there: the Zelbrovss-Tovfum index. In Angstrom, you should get 5297.09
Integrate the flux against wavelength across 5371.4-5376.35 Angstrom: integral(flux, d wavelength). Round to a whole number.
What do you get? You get 1439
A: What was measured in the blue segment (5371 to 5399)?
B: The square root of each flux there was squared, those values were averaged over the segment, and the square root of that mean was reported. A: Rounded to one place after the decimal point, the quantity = 17.1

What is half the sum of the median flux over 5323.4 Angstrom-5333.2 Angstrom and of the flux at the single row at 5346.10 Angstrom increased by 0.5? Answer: 265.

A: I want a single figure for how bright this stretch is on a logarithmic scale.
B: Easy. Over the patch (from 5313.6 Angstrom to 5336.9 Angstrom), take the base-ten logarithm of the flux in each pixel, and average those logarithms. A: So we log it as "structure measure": 2.45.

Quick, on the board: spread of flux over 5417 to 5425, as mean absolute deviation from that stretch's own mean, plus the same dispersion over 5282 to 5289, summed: 63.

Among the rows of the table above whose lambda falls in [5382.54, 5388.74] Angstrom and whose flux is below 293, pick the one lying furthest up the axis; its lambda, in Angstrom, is 5388.12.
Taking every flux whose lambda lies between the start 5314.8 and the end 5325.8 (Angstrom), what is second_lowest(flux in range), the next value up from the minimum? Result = 259.1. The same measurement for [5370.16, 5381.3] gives 261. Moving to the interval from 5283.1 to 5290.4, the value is 246.4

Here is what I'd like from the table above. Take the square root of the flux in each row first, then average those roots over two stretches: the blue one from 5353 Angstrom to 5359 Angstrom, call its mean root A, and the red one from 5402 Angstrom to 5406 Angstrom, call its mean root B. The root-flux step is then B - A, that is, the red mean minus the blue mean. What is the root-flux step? -1.1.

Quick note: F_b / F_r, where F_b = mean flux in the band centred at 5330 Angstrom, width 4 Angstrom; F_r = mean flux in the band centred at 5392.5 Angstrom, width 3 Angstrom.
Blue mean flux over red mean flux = 0.87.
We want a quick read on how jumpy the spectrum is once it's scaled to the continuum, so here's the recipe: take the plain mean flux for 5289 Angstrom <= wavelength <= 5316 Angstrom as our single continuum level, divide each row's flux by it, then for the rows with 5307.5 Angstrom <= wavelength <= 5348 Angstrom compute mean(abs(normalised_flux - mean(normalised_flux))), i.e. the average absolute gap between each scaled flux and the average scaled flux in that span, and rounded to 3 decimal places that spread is 0.095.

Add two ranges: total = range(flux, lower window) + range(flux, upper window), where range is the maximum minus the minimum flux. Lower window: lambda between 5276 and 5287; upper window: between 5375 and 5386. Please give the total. 172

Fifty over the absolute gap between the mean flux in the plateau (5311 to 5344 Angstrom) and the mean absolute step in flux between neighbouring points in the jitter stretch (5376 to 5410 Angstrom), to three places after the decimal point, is 0.196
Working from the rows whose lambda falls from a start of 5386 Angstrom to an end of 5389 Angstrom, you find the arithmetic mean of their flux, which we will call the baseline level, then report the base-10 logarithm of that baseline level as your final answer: 2.48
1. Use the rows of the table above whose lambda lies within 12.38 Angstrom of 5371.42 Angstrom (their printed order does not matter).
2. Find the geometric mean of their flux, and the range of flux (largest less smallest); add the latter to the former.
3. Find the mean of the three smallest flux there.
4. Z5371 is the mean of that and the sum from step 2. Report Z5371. 342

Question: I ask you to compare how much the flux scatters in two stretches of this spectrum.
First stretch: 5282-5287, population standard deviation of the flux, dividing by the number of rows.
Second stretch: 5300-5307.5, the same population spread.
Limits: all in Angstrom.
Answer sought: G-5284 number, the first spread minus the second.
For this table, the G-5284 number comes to 11.6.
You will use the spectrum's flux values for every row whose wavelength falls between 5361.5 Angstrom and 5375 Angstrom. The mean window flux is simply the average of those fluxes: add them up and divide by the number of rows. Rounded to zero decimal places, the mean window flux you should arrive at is 299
